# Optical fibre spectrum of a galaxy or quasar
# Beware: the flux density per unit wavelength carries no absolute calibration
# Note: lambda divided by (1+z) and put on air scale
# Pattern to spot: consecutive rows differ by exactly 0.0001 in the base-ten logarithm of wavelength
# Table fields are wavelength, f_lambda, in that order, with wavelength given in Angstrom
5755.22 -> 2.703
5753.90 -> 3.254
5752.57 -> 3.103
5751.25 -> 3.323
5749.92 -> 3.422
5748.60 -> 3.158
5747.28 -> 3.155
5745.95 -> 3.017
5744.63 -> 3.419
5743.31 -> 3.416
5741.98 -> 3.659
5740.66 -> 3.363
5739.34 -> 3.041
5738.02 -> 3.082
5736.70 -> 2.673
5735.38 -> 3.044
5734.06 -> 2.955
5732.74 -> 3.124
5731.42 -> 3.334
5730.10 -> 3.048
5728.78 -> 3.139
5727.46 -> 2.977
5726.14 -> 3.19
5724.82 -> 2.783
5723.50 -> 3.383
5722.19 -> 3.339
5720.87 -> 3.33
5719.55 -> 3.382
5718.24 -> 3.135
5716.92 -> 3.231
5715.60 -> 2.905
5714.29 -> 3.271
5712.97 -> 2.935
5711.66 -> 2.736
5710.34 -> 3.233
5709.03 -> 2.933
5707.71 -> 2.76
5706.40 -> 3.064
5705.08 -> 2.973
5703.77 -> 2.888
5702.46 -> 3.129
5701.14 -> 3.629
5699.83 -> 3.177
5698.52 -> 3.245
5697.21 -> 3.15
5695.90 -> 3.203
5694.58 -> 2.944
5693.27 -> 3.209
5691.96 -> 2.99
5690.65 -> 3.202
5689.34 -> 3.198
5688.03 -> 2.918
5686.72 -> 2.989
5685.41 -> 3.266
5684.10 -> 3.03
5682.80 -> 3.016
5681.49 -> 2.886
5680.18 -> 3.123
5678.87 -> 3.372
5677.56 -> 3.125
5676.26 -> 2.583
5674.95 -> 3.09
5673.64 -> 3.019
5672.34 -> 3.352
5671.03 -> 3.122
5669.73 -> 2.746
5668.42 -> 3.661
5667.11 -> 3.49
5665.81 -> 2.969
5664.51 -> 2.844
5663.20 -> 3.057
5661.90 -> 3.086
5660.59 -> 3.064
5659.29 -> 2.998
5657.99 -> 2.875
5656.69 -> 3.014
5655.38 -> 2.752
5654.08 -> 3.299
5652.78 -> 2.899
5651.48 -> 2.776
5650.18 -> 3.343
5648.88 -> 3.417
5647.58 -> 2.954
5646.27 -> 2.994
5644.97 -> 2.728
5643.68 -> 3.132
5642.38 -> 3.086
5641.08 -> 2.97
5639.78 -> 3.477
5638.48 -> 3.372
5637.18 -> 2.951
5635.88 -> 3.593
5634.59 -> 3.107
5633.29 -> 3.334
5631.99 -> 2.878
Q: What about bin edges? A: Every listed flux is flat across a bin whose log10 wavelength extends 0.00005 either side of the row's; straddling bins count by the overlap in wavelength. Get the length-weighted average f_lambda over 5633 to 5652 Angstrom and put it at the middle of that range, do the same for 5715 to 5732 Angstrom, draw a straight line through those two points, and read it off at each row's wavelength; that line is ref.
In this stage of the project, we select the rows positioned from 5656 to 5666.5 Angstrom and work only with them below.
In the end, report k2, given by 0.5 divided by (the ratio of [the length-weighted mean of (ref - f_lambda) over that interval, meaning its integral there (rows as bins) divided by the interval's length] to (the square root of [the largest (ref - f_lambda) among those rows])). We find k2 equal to 2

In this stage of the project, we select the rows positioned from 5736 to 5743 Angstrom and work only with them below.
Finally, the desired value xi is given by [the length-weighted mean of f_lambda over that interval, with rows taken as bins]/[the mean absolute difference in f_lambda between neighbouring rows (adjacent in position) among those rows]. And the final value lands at 11.9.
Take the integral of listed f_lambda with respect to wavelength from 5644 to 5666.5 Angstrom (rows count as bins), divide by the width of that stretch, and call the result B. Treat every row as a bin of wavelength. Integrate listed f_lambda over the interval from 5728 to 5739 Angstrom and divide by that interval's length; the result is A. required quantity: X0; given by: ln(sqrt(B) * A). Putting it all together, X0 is 1.67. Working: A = 3.05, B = 3.01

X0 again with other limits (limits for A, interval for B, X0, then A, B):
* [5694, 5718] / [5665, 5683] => 1.69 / 3.08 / 3.11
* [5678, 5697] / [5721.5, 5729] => 1.70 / 3.10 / 3.14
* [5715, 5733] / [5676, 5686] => 1.71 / 3.17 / 3.07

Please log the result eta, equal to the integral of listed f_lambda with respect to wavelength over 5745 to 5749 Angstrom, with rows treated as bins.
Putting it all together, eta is 12.5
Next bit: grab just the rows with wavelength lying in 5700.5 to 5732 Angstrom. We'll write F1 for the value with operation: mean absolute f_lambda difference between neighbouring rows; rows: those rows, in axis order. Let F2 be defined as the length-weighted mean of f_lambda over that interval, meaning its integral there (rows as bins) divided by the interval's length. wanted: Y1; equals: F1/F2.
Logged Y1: 0.079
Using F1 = 0.245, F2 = 3.11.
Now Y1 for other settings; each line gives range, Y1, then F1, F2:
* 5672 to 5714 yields 0.076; 0.233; 3.07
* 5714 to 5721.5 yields 0.068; 0.217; 3.21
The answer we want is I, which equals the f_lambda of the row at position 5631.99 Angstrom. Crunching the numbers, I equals 2.878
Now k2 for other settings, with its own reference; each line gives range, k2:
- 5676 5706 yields 7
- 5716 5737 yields 11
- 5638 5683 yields 5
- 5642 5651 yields 5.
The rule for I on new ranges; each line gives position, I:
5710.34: 3.233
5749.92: 3.422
